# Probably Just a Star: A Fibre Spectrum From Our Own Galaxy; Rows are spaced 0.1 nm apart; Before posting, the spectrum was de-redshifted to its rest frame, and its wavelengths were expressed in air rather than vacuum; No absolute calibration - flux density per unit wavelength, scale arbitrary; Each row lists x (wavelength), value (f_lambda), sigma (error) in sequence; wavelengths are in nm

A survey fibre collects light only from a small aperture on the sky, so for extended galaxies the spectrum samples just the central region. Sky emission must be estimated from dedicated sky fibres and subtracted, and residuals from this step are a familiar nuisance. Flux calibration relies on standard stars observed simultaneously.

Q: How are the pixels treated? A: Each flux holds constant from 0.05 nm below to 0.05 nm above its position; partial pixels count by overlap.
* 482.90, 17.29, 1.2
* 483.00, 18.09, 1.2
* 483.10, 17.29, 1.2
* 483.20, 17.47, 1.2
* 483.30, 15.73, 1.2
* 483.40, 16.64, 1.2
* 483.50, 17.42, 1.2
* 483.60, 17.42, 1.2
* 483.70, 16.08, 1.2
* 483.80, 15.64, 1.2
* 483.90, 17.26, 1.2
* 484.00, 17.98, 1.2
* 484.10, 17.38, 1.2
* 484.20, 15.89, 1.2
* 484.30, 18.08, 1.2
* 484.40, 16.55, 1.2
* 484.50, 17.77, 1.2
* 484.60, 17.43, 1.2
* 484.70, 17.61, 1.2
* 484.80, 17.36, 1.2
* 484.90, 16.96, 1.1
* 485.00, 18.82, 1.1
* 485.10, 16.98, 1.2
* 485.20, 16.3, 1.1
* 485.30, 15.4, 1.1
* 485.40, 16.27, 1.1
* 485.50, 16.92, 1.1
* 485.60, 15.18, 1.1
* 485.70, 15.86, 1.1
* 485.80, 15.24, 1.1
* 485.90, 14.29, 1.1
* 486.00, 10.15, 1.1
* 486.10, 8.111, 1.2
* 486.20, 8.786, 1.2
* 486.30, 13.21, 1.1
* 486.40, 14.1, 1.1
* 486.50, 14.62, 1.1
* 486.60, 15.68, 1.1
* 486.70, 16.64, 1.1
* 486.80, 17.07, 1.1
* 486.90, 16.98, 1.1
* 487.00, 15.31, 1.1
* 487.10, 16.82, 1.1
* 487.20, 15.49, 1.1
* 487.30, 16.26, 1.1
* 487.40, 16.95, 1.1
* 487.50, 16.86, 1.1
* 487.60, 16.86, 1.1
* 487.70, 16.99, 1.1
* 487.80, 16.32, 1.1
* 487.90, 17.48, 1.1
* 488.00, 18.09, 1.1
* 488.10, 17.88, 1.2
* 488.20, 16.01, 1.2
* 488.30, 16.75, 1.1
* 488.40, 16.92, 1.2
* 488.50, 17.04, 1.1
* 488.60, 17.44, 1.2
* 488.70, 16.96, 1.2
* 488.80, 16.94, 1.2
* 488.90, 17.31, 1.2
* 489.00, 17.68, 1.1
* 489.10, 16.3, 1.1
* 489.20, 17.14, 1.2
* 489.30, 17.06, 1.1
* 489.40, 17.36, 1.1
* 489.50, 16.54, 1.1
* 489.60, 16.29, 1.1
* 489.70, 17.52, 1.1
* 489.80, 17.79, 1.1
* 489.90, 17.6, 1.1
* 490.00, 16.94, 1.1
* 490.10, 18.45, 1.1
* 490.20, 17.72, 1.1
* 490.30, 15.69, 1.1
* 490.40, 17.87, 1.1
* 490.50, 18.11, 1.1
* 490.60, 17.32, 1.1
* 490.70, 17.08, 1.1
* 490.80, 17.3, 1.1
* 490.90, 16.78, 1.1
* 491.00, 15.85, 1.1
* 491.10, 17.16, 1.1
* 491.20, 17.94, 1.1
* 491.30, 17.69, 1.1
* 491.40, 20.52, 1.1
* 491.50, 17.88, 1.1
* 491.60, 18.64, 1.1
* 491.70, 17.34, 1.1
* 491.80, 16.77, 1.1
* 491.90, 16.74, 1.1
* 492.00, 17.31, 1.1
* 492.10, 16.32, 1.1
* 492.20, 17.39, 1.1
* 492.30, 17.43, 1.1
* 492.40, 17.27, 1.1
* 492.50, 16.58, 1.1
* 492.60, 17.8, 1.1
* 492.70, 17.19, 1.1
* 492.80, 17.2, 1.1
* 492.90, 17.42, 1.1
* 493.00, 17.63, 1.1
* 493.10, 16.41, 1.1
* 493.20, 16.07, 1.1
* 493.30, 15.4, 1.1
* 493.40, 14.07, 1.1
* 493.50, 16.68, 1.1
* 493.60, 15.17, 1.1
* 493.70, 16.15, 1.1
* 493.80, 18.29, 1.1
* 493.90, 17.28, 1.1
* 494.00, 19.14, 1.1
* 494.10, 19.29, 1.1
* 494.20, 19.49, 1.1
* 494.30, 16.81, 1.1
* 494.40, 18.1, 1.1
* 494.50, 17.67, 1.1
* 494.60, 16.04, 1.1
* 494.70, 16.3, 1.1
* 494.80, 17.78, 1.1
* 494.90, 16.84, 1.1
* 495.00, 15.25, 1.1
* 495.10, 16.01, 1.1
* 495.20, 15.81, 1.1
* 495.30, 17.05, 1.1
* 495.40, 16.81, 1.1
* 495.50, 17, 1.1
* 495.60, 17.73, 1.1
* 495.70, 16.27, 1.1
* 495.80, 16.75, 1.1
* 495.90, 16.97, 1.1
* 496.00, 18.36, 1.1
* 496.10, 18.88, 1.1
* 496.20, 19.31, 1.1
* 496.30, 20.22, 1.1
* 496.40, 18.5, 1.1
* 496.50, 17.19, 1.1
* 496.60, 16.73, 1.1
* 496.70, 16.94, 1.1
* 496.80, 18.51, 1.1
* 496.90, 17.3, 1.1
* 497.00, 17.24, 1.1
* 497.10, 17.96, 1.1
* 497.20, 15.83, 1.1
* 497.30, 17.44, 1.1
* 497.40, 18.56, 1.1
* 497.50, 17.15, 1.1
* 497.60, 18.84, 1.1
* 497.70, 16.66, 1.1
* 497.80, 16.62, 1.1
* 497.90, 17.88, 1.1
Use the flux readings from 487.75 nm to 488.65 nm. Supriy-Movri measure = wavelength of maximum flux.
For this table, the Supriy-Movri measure 488.00 nm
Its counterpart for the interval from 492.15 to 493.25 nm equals 492.60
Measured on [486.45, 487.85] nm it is 486.80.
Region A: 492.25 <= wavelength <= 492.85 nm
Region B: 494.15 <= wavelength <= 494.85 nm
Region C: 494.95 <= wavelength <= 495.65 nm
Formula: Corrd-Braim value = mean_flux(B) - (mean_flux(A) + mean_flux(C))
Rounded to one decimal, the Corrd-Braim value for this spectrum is -16.3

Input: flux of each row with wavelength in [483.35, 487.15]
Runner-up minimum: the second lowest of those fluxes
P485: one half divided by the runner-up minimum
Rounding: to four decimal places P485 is 0.0569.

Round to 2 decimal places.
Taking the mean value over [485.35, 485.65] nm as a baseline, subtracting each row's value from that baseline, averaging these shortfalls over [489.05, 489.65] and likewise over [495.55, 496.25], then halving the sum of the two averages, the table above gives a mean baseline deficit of -1.14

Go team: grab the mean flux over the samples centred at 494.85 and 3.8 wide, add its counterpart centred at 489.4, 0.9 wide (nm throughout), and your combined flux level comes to 34.2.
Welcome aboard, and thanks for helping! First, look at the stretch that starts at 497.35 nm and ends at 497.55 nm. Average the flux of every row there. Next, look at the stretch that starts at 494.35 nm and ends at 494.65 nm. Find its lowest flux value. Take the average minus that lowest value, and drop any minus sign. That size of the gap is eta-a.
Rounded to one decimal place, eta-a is 1.8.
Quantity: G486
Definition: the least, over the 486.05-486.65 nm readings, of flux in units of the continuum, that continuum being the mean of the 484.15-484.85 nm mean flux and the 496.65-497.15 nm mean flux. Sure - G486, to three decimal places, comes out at 0.466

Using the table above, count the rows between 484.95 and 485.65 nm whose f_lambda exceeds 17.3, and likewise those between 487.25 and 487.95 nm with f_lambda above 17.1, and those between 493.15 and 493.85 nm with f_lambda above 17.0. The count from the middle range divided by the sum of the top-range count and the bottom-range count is 0.50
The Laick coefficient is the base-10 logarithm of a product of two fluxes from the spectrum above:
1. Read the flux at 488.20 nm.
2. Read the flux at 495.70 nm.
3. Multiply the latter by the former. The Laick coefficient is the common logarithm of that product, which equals 2.42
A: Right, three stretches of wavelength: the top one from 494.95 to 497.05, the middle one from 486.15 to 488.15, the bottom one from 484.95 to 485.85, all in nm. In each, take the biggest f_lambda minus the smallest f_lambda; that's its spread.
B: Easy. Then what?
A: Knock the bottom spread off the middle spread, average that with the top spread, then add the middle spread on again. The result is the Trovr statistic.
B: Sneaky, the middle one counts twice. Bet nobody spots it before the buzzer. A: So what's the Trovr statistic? 15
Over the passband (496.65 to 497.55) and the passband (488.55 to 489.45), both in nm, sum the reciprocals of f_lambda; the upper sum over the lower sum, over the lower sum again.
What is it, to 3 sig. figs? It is 1.87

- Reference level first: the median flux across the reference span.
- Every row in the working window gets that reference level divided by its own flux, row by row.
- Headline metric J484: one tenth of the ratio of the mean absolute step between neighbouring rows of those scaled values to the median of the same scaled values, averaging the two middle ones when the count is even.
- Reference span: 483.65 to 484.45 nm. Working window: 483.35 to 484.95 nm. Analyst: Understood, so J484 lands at 0.0053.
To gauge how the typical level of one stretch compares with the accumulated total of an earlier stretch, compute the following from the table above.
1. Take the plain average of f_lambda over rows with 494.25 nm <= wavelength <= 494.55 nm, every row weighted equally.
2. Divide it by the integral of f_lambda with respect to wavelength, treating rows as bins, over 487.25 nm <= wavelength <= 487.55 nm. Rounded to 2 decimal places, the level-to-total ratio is 3.50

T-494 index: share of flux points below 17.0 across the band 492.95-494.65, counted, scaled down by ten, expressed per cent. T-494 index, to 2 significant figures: 90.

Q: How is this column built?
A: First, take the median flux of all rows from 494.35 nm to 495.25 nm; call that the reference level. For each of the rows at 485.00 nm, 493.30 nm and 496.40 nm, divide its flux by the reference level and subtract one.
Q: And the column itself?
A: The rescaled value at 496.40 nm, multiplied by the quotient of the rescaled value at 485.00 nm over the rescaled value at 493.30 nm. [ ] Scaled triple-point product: -0.38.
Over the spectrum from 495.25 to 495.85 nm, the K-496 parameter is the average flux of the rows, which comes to 16.9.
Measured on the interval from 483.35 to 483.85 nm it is 16.6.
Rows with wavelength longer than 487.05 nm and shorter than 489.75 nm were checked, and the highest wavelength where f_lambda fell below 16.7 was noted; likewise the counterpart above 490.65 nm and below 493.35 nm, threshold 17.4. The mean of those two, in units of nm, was 491.45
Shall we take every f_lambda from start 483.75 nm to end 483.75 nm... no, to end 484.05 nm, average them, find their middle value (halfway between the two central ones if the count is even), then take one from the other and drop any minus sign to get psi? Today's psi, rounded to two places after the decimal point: 0.30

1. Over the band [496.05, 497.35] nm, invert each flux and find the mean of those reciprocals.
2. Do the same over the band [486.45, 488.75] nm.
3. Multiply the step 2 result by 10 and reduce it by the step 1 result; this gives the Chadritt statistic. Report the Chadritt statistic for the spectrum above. 0.545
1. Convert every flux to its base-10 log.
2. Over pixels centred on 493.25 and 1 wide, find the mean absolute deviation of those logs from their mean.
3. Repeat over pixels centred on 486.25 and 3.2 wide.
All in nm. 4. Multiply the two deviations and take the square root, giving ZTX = 0.035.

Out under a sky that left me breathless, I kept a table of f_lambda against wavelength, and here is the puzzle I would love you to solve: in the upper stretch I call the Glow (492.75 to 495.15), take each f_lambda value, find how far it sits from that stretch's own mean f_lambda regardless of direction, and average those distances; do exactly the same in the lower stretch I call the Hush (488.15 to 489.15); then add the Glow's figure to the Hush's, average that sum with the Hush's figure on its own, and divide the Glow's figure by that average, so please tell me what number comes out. 1.2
